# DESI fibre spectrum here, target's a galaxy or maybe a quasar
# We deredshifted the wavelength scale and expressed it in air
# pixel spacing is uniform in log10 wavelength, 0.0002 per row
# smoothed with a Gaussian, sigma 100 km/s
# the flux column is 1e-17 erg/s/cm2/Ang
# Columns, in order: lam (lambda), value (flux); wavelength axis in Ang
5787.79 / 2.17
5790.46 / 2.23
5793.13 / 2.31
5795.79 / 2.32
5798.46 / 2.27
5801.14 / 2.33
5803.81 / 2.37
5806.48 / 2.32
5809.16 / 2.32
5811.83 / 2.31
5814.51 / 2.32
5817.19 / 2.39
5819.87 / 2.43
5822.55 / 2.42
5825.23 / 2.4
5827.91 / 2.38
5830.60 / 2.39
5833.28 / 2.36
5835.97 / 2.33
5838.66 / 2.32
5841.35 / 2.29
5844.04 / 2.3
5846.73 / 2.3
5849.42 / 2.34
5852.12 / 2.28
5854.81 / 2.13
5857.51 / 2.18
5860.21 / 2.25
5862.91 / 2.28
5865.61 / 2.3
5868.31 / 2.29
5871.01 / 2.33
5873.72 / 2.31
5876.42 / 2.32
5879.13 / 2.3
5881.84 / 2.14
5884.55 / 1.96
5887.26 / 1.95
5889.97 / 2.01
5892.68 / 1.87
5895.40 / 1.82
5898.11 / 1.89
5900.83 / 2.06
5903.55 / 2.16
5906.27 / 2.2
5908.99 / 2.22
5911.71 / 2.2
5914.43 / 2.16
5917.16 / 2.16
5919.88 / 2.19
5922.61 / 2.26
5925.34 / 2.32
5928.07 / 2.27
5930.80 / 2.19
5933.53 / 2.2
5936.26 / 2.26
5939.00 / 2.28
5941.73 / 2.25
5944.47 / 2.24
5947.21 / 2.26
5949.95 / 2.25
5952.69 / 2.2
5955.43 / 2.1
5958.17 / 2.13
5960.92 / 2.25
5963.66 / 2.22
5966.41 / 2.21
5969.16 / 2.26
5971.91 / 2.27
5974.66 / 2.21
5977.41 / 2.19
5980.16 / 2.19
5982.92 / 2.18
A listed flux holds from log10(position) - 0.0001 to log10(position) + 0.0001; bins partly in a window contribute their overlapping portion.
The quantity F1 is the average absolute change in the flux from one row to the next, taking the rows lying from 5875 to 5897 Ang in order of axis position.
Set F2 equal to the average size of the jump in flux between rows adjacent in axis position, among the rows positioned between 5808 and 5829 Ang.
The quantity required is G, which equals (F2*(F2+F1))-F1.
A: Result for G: -0.086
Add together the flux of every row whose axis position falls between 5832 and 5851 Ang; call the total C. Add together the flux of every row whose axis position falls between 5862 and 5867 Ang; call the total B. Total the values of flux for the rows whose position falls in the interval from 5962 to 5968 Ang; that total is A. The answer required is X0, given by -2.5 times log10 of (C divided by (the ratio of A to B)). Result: -3.1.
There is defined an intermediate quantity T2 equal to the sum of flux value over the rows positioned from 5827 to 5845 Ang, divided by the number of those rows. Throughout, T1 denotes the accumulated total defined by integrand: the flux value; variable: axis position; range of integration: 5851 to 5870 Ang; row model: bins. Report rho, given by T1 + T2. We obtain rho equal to 45.0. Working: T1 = 42.7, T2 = 2.34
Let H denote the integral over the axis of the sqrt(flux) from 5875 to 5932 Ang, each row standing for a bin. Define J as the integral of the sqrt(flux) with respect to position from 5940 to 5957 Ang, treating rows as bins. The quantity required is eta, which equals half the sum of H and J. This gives 54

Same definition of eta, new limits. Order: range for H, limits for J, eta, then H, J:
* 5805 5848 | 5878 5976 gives 105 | 66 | 144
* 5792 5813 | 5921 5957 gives 43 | 32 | 54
